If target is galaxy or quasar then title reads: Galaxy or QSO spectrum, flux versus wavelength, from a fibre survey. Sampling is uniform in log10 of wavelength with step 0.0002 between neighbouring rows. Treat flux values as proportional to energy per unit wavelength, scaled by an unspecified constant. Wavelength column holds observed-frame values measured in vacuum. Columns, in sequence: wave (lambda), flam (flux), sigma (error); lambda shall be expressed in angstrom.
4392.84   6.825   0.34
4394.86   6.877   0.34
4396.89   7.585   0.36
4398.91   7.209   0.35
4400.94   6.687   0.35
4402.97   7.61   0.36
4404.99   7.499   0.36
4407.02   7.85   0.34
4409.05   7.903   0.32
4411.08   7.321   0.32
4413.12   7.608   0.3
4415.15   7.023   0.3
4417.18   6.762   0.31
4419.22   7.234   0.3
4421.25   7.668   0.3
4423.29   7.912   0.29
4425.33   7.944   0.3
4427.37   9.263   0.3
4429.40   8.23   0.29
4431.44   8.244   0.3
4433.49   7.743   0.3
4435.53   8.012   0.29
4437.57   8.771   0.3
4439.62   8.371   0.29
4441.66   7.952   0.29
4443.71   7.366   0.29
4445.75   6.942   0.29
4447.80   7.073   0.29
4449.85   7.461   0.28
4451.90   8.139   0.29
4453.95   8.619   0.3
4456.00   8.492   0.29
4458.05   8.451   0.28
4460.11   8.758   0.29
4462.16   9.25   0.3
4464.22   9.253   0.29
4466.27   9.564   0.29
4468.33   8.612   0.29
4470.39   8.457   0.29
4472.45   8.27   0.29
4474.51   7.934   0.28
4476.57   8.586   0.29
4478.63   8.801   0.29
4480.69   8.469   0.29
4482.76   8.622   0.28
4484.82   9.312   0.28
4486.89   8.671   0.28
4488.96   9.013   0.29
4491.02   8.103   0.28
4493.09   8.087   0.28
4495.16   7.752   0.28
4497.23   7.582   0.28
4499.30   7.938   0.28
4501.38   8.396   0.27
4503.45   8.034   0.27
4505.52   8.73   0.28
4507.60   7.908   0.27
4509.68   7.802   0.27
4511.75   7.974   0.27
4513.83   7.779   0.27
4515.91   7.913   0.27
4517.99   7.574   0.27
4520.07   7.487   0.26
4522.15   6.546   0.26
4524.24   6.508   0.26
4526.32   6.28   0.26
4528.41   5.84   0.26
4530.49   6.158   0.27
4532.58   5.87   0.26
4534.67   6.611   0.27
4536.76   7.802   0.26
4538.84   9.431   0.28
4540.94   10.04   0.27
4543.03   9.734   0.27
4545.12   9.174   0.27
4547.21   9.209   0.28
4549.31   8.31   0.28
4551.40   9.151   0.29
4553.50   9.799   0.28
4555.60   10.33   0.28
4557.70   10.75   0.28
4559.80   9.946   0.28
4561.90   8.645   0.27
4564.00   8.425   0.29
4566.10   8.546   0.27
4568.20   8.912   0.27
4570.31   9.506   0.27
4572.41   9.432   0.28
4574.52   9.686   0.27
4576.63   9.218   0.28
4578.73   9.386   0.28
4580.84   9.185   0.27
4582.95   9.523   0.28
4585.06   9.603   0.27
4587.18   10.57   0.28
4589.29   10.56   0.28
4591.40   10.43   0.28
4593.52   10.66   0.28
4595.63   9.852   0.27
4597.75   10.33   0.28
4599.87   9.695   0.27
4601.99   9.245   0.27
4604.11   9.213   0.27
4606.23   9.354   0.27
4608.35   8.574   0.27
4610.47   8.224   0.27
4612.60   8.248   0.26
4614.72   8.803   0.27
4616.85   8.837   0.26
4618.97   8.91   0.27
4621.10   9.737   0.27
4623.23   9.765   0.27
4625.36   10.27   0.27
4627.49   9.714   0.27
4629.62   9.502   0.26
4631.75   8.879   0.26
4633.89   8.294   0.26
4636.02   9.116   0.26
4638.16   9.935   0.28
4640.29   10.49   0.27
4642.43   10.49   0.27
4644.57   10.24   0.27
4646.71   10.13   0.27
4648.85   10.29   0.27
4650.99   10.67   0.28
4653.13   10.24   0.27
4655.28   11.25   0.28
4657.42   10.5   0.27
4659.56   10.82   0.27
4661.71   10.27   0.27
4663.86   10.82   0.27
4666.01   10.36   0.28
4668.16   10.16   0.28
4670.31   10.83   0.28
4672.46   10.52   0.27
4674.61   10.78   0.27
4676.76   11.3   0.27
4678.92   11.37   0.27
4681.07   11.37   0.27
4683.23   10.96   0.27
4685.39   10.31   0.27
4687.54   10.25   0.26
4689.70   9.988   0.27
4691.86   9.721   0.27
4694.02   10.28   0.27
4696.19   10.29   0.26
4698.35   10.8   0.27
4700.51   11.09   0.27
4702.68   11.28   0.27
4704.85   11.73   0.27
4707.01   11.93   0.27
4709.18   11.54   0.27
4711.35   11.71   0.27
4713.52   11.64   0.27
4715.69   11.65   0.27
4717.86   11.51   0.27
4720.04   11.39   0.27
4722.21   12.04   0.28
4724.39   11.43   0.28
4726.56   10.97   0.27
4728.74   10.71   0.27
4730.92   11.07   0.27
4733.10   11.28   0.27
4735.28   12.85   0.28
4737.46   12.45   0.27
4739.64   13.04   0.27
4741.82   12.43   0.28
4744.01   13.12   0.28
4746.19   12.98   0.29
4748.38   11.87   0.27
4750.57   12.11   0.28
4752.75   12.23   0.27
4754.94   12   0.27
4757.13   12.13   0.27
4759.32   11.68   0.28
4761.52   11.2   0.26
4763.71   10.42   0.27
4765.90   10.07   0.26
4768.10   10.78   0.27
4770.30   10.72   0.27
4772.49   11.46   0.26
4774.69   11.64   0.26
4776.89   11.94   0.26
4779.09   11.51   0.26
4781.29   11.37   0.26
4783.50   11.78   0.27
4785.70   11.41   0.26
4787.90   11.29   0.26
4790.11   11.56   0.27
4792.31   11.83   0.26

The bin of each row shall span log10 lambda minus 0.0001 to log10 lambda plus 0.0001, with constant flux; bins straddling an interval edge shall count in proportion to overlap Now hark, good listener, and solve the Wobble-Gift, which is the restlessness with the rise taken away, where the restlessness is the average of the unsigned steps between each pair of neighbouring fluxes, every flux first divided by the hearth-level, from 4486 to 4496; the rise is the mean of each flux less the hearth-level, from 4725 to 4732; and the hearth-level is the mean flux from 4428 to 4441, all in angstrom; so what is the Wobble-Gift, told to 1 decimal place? -2.6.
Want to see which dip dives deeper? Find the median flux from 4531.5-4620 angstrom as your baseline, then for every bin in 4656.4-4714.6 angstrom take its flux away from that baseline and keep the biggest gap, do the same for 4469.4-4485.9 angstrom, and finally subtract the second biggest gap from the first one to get -1.79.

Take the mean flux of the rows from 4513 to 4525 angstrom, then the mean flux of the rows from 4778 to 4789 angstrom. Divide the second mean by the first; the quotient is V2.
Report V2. 1.6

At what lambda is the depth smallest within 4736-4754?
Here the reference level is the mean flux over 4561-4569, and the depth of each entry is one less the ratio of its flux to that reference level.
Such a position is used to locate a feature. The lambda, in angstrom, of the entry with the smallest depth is 4744.01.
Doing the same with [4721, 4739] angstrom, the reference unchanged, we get 4735.28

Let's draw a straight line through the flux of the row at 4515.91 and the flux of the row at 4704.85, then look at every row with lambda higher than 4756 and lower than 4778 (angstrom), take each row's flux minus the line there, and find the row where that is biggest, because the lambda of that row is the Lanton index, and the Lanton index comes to 4757.13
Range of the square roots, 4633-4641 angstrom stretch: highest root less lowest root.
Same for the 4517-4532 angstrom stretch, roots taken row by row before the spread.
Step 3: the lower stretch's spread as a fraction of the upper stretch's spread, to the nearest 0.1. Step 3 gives 0.9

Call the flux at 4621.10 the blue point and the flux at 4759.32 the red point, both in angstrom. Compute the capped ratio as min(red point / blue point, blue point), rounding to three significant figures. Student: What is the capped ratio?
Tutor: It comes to 1.20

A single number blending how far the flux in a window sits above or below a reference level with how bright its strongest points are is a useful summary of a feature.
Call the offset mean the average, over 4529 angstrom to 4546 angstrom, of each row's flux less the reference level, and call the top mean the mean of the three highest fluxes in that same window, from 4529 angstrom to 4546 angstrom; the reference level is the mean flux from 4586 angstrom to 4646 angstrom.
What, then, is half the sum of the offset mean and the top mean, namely 4.1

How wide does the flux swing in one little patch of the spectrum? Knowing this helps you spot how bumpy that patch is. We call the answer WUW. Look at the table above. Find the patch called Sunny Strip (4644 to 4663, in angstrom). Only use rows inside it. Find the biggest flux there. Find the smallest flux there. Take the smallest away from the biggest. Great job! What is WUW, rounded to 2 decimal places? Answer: 1.12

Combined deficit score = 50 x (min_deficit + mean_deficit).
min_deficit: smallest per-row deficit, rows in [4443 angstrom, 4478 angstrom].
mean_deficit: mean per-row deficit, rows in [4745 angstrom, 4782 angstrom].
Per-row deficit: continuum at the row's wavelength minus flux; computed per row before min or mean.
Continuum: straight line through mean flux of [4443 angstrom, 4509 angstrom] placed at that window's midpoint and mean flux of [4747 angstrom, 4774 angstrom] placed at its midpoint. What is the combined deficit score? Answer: -72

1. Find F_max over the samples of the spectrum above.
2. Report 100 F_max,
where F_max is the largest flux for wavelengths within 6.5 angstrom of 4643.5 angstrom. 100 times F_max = 1049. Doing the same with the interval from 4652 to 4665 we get 1125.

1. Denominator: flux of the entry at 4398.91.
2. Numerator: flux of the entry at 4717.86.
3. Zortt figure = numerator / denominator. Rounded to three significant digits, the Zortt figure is 1.60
